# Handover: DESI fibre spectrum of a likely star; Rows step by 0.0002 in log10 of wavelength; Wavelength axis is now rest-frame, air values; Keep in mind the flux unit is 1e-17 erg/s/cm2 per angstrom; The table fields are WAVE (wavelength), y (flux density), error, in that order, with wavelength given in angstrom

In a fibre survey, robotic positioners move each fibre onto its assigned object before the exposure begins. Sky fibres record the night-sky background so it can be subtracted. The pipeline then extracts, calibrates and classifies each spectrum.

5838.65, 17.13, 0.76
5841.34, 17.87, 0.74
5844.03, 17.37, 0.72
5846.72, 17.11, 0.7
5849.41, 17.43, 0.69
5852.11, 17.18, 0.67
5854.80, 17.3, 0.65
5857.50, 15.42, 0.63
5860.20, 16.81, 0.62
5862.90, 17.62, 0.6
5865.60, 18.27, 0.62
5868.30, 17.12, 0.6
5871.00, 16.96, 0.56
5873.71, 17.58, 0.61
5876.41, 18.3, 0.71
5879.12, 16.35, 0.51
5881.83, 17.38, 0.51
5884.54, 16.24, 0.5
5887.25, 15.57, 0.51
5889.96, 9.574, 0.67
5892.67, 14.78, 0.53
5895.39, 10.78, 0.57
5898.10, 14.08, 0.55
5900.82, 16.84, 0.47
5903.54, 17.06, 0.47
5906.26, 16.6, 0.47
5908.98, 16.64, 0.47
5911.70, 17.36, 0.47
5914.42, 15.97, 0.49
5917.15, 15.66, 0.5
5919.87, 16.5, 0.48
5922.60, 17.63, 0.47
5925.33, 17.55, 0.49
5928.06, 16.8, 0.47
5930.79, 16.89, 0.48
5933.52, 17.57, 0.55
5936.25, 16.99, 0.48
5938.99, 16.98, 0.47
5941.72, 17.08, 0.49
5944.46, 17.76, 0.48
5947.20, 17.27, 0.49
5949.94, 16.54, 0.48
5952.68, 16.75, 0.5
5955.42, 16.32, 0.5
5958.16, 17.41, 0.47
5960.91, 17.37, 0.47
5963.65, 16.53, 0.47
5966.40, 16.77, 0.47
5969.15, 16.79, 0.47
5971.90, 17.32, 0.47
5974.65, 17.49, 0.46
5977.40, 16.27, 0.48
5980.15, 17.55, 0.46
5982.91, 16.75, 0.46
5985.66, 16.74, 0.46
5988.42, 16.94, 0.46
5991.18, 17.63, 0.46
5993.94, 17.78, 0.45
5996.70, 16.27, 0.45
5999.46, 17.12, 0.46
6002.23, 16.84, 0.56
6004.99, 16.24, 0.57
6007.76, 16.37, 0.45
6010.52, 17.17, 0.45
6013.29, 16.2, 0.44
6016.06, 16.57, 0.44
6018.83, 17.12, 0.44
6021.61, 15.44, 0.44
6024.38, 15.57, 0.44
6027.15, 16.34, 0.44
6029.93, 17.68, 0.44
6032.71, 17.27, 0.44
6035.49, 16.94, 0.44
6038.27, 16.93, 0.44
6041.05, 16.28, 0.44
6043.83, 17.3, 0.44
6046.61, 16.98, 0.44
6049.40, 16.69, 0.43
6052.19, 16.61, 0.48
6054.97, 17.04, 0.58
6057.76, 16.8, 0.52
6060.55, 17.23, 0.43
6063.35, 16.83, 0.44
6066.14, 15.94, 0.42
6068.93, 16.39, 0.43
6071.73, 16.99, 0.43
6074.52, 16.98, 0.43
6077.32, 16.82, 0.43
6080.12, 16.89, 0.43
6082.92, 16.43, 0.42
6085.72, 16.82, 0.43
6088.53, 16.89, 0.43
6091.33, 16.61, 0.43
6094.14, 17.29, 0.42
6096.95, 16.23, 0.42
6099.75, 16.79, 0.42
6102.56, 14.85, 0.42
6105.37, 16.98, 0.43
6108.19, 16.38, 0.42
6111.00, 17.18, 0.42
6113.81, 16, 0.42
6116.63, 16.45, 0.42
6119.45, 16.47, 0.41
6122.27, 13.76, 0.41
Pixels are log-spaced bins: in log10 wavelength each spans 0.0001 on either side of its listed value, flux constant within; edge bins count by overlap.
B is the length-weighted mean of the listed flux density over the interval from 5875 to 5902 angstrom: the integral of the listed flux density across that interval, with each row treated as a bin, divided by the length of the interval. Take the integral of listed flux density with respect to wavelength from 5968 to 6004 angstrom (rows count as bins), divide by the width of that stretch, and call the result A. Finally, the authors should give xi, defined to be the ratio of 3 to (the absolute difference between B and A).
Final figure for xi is 1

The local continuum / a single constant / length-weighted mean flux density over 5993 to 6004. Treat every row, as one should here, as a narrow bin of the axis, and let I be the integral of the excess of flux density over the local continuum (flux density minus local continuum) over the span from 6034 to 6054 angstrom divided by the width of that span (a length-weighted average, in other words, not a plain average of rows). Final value -0.12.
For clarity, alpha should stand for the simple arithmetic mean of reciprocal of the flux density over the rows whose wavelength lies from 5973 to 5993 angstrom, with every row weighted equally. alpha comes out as 0.0587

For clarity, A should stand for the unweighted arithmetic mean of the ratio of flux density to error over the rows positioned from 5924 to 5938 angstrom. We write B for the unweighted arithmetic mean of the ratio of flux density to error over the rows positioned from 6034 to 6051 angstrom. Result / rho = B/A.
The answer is 1.10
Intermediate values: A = 34.8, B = 38.5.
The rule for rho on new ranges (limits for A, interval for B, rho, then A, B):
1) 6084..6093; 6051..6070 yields 0.92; 39.0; 35.8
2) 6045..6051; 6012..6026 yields 0.95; 38.7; 36.8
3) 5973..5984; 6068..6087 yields 1.07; 36.6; 39.1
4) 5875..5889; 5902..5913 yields 1.16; 31.0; 36.0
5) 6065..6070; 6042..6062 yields 0.95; 38.0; 36.2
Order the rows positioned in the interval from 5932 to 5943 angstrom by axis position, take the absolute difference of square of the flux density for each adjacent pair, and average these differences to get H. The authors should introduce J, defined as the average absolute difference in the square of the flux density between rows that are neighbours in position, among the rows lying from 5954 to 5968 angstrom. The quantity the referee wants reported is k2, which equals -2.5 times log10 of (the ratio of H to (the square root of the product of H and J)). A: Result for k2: 0.46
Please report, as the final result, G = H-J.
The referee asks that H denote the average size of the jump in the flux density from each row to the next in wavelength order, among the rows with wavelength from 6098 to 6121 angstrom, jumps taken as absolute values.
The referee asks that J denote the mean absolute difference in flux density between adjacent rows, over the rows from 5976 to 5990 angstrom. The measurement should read 0.44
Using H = 1.02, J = 0.57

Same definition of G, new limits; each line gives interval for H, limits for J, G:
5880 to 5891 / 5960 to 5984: 1.96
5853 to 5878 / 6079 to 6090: 0.62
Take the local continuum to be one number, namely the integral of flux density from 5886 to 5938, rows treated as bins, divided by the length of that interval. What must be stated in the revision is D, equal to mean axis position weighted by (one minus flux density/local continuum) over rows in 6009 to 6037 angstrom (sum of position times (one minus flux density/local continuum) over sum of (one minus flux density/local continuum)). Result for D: 6024.5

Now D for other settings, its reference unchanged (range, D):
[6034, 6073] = 6052.6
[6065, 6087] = 6077.2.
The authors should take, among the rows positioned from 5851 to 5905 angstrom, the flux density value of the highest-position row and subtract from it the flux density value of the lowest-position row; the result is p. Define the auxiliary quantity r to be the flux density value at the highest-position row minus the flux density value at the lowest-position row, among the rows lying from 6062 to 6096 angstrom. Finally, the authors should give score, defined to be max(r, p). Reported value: 0.5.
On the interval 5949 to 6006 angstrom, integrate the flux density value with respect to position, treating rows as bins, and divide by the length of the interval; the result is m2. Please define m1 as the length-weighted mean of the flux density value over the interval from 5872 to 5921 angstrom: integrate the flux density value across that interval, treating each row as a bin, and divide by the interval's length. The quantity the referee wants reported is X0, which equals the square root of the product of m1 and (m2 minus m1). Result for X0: 4.3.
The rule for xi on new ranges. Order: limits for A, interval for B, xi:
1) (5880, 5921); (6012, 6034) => 3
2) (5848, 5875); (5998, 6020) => 6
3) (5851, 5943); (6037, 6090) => 8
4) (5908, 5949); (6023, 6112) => 12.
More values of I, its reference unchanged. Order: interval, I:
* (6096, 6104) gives -1.00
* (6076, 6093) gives -0.19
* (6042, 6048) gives 0.13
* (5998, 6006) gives -0.19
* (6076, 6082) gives -0.12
